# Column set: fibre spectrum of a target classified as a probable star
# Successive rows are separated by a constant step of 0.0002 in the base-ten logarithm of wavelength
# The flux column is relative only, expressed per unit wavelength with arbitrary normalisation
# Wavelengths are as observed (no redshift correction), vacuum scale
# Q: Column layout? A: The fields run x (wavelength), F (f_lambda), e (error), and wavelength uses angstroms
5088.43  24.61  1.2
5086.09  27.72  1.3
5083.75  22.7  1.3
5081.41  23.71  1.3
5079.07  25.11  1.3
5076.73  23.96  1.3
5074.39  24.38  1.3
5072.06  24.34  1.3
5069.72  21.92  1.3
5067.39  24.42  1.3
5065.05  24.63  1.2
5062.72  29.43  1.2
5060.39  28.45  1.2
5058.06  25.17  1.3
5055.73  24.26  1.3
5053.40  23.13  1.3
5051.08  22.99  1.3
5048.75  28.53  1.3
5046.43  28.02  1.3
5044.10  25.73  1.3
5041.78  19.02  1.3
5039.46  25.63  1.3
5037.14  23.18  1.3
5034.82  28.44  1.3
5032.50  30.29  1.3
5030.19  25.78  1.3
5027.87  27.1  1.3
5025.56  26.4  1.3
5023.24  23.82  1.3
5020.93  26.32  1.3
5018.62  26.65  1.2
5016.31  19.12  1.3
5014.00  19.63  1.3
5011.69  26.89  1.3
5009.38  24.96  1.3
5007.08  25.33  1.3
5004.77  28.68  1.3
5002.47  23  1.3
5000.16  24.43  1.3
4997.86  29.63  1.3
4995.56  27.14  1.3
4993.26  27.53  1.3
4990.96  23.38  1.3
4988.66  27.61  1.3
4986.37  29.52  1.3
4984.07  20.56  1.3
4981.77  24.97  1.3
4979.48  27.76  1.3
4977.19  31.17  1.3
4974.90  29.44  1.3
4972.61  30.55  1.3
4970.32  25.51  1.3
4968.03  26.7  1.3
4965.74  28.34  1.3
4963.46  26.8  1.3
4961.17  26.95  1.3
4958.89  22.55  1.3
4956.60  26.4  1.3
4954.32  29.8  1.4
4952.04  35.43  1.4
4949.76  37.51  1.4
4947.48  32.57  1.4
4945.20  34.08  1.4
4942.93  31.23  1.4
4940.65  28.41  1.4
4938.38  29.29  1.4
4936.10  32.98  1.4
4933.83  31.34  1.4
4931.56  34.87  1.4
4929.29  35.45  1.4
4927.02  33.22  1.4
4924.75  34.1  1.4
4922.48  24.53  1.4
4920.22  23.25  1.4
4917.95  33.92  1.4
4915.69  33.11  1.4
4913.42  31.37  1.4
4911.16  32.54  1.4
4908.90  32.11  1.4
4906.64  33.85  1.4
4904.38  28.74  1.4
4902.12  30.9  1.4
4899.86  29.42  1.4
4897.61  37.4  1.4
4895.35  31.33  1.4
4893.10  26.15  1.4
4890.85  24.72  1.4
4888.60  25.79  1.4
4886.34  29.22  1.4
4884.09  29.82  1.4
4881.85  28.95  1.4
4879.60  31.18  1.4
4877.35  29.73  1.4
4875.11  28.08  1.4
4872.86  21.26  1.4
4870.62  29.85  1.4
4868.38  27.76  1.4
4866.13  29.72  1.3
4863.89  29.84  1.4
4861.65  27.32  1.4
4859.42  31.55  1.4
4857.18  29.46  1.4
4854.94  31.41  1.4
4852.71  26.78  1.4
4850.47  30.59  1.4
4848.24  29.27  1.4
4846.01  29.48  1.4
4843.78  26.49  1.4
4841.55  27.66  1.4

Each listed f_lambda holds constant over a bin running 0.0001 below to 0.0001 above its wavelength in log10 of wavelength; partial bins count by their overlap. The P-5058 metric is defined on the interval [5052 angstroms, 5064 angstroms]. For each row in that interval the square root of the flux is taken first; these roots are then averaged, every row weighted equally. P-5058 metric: 5.10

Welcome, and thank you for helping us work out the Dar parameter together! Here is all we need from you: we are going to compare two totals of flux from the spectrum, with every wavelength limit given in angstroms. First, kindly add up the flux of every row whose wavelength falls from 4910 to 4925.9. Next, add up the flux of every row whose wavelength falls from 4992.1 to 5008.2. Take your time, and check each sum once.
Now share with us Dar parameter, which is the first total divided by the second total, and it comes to 1.15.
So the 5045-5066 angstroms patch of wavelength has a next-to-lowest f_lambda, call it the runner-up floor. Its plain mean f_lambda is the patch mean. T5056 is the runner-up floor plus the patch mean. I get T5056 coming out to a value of 49.2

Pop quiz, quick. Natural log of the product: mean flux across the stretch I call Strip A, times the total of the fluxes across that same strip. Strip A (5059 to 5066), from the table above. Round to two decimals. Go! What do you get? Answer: 7.73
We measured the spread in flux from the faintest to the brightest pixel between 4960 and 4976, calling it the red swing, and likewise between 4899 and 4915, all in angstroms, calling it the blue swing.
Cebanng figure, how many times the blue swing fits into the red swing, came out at 1.0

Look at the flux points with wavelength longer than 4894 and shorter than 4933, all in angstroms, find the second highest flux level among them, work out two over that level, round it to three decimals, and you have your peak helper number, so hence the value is 0.056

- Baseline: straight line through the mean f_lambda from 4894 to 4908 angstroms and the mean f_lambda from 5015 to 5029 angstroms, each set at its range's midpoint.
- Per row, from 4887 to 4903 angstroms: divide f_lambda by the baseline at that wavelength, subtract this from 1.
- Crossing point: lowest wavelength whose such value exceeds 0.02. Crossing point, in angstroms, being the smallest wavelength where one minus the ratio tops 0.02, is 4888.60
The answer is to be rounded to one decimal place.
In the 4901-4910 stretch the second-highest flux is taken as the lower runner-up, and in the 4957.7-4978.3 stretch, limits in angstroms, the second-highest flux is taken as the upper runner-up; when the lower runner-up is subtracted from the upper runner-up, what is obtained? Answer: -1.6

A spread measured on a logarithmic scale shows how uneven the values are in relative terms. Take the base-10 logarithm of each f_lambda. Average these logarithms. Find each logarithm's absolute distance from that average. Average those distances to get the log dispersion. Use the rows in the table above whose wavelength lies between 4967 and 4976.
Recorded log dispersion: 0.030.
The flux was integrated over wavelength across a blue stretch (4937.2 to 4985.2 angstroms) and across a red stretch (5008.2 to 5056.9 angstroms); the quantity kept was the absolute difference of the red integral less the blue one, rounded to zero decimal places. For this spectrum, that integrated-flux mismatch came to 165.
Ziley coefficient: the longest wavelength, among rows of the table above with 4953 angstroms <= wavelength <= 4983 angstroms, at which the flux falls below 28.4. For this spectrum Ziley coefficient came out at 4981.77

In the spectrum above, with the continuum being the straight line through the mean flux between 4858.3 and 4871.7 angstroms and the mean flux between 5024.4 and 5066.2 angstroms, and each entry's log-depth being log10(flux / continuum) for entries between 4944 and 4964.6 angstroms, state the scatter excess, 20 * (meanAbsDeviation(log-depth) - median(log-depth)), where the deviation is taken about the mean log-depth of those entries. 0.51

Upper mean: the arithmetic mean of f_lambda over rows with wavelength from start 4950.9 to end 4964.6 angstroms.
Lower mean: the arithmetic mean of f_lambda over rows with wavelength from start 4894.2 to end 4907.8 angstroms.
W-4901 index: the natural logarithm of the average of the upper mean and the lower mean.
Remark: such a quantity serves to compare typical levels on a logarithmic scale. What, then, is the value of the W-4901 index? 3.400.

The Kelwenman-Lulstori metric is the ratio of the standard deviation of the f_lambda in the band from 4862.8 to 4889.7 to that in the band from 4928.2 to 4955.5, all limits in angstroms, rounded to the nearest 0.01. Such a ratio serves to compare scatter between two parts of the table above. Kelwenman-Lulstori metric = 0.94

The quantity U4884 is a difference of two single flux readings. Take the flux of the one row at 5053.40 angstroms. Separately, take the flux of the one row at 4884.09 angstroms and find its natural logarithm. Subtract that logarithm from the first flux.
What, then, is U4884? 19.7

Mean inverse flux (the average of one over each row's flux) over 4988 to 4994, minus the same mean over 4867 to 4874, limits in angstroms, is 0.000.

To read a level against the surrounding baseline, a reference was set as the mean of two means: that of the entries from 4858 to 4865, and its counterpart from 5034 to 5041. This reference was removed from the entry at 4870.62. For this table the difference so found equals 2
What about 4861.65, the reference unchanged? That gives 0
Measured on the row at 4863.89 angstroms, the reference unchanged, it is 2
